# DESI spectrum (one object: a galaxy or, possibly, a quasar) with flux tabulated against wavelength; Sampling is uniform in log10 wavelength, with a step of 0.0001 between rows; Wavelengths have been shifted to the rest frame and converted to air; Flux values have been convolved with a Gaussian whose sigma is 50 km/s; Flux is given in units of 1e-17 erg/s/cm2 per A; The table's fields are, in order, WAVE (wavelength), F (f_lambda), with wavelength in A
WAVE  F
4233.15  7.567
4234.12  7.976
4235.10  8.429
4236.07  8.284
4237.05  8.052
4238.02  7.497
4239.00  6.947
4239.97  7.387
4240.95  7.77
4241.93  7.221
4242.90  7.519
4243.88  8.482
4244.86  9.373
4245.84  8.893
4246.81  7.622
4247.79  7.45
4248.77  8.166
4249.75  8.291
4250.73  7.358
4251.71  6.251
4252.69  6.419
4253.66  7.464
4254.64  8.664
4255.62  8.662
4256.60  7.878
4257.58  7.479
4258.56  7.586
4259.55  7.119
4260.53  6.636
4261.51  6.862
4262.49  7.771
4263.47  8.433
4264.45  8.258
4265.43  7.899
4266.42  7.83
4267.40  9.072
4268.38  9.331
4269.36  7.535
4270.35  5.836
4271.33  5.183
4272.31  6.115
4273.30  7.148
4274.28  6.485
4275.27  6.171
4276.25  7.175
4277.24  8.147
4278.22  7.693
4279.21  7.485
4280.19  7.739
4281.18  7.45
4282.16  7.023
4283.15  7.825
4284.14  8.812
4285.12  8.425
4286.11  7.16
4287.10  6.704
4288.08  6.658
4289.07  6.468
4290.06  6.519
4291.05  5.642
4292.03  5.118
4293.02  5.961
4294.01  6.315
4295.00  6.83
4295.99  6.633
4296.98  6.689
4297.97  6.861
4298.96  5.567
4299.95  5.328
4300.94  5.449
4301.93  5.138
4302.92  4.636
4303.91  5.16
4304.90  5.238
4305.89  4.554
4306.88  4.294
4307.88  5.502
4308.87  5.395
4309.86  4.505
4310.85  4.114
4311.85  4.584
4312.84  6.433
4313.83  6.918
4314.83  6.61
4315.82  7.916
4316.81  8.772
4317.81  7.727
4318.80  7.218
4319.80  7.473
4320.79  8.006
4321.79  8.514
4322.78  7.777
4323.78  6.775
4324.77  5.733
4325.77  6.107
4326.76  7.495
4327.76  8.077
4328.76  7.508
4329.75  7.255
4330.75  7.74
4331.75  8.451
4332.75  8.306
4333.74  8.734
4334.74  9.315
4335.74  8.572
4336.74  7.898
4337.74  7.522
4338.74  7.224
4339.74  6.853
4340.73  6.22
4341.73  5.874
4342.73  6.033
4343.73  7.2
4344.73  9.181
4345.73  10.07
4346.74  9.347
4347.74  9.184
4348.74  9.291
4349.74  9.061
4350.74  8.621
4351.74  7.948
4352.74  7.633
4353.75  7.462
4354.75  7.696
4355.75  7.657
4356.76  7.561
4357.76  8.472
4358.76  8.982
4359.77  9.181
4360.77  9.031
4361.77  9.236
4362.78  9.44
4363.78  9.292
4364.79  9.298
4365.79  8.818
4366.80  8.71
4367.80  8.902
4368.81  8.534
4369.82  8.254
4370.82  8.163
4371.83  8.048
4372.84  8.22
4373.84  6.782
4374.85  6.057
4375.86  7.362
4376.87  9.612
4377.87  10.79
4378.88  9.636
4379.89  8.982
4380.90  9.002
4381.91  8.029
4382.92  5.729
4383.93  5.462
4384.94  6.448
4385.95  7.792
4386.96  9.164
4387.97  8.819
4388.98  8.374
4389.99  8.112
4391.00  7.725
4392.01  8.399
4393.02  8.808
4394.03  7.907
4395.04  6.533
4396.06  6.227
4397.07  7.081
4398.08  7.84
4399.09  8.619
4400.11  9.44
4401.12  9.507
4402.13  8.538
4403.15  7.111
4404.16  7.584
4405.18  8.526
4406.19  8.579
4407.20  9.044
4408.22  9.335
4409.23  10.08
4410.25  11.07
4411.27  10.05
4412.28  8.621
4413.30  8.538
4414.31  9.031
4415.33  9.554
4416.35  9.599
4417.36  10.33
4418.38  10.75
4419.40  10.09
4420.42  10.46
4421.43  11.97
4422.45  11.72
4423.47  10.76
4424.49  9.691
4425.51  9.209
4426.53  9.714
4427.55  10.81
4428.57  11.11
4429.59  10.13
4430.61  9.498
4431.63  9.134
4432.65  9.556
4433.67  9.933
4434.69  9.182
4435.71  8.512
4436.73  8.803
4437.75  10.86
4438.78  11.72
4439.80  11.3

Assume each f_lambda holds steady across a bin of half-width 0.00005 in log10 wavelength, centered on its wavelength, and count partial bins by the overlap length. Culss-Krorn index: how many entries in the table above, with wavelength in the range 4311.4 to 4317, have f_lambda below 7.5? 4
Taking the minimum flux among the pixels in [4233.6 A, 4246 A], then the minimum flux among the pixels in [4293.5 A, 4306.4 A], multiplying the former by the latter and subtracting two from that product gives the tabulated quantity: 30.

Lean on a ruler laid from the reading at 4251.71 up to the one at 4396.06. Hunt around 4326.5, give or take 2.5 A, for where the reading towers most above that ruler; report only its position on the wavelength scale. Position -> 4327.76 A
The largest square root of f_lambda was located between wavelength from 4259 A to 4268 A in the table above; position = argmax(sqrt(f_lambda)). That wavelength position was 4267.40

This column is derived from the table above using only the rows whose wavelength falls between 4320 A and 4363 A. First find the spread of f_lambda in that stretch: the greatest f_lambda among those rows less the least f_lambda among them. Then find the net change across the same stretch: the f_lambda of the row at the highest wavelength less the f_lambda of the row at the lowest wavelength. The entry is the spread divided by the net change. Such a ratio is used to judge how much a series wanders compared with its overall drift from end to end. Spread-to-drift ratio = 3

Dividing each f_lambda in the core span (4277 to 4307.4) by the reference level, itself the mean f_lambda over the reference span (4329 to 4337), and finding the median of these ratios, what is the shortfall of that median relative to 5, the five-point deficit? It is 4.20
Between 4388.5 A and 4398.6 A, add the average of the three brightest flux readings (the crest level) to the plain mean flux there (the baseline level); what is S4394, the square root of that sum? 4.03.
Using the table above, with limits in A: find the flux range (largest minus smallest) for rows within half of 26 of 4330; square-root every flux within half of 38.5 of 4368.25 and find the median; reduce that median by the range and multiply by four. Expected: -3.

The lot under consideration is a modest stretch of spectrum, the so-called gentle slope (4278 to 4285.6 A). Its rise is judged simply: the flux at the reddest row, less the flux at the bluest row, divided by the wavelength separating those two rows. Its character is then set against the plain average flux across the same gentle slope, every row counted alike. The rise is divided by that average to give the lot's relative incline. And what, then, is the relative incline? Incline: 0.014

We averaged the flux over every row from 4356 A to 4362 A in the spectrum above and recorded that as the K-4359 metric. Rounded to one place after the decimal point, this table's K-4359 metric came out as 8.7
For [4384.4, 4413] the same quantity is 8.4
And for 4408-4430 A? 10.1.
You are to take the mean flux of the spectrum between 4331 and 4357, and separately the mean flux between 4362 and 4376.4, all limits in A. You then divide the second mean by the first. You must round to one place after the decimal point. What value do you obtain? 1.0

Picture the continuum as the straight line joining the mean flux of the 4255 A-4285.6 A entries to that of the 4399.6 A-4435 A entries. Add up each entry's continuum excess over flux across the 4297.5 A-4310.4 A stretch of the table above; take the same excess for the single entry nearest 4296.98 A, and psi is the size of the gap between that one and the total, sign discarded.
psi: 35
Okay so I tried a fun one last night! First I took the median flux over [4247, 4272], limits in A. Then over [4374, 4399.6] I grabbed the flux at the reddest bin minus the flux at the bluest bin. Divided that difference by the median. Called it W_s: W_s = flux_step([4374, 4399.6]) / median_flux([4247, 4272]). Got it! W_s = 0.3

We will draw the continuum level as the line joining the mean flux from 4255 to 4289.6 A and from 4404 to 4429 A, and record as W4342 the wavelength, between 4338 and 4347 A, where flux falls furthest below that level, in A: 4341.73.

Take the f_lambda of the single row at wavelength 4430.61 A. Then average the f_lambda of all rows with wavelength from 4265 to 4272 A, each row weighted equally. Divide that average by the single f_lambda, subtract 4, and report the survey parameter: -3.21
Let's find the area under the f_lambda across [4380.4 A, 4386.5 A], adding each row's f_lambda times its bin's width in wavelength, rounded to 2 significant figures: 43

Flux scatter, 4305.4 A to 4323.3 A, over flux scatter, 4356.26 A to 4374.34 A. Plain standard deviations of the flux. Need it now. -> 2.3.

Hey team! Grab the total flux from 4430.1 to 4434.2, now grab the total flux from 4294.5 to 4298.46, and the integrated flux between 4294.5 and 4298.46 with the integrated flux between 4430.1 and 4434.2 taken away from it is -12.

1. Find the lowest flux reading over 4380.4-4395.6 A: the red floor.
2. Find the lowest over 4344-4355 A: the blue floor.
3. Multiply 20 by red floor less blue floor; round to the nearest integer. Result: -40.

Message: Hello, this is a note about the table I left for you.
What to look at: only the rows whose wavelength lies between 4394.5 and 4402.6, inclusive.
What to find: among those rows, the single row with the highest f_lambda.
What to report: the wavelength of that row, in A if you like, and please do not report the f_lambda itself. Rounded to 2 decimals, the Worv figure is 4401.12 A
